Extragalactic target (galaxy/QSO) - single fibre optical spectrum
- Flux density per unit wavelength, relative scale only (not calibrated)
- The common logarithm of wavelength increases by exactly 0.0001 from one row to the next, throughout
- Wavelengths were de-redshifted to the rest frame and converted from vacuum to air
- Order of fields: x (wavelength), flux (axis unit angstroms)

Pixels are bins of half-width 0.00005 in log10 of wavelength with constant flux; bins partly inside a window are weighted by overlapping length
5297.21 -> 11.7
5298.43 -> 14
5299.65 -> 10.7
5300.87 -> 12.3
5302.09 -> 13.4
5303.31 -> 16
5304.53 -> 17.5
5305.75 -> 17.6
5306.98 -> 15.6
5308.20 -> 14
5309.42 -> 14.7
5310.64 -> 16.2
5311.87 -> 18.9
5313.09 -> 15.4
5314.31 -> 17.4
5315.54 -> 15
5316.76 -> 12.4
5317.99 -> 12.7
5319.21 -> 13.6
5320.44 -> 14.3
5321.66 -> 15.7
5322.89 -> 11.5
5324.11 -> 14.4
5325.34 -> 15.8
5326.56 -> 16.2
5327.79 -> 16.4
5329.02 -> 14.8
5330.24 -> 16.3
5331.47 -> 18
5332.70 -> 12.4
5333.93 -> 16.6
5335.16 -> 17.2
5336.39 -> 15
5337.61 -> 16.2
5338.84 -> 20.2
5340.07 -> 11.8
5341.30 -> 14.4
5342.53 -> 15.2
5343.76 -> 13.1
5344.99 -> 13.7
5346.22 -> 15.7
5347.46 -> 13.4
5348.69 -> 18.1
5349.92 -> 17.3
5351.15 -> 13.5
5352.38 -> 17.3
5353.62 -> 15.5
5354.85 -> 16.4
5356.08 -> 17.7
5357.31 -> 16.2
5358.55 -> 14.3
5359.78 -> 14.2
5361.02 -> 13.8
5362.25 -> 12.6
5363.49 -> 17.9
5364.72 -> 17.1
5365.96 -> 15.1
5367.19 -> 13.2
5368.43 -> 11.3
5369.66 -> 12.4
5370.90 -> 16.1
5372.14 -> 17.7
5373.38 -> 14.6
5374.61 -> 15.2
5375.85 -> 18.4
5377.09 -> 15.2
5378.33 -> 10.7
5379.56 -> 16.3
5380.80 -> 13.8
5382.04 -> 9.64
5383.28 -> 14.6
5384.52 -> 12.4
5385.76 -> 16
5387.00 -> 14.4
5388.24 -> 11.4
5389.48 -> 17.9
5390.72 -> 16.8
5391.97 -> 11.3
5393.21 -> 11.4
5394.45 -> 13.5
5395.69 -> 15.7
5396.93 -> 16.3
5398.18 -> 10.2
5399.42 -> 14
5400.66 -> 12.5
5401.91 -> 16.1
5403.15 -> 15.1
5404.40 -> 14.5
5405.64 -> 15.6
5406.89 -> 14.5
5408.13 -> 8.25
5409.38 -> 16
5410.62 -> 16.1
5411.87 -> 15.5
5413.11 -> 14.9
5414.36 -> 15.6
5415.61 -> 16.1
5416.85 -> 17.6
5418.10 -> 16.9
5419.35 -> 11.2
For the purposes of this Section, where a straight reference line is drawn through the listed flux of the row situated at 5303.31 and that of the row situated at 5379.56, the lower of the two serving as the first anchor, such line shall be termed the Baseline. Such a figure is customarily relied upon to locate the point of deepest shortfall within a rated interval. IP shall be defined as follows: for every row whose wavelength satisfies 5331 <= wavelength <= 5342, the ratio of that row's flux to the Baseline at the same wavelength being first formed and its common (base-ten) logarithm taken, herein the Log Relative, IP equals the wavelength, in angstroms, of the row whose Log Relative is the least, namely 5340.07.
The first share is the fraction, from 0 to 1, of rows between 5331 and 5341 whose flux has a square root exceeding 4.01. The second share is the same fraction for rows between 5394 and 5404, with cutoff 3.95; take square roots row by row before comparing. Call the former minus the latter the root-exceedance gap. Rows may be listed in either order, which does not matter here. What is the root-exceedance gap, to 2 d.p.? 0.25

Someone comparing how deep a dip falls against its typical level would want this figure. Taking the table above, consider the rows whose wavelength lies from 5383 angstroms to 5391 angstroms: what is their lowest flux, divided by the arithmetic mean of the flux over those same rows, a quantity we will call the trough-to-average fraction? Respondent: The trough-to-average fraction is 0.77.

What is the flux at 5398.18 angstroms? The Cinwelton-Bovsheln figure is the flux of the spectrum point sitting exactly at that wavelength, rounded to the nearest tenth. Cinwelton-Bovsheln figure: 10.2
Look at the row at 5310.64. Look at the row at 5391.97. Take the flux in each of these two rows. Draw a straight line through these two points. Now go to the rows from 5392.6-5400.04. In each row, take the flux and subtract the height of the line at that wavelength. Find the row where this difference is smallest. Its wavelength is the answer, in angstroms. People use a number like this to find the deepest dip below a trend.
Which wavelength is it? 5398.18 angstroms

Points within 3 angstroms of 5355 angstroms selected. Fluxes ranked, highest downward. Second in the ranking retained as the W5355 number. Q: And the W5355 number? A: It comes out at 17.3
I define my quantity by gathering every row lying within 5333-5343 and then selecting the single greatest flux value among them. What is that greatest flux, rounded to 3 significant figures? 20.2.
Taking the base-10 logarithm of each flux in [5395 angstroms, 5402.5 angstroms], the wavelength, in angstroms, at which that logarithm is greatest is 5396.93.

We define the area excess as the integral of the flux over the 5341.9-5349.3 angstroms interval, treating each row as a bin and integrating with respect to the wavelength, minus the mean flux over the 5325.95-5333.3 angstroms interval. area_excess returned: 94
